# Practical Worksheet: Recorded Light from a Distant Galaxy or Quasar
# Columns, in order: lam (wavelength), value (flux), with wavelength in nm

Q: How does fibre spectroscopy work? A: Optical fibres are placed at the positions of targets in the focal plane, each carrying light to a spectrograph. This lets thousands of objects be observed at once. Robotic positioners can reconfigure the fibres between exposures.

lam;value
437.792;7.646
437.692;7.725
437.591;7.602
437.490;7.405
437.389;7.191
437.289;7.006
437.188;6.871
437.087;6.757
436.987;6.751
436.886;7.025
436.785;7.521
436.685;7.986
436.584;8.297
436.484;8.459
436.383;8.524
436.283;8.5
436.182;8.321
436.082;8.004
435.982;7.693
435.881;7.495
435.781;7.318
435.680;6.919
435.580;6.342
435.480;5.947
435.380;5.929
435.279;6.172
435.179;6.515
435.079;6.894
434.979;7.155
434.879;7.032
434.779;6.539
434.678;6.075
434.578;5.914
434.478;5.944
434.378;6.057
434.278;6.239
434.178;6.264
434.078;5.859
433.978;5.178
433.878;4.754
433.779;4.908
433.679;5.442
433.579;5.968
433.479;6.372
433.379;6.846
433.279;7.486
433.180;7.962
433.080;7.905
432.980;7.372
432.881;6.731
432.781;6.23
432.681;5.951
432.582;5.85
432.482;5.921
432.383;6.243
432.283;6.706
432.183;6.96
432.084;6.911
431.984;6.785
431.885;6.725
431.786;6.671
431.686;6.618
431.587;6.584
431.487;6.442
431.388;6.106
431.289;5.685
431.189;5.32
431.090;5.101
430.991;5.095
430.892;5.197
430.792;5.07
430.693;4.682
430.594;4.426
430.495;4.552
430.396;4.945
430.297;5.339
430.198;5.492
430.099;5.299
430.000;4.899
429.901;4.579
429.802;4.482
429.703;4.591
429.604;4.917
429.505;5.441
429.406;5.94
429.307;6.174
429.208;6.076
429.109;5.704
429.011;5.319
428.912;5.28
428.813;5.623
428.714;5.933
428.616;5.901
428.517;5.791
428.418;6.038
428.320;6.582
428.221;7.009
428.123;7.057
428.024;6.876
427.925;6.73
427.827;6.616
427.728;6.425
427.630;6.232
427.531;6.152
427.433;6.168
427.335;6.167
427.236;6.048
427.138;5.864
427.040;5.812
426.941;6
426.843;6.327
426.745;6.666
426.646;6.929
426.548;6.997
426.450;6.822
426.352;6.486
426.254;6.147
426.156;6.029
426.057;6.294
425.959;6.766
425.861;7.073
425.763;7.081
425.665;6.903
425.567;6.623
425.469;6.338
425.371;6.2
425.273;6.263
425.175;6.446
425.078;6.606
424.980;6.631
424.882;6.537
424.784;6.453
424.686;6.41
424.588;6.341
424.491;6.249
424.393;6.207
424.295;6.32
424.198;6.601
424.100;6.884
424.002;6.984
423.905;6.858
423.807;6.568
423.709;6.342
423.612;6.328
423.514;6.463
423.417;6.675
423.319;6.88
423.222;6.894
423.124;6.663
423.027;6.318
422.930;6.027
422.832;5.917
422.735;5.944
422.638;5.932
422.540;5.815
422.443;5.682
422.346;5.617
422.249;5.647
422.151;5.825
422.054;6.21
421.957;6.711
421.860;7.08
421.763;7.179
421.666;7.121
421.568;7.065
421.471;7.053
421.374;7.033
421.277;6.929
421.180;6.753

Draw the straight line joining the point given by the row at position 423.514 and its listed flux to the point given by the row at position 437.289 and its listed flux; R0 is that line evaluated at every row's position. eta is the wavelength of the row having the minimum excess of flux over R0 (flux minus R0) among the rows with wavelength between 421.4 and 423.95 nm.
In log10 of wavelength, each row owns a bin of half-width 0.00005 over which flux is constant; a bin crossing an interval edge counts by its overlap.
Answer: 422.346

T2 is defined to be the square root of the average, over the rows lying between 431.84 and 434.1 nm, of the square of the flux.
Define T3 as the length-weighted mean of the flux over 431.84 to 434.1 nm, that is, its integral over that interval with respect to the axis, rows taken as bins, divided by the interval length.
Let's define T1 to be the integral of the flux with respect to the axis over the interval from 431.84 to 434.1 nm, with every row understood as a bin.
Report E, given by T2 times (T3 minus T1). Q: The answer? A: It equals -52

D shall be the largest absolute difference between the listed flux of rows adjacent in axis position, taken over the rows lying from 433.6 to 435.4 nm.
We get 0.68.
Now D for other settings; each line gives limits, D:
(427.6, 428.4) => 0.43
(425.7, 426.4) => 0.47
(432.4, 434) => 0.64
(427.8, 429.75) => 0.54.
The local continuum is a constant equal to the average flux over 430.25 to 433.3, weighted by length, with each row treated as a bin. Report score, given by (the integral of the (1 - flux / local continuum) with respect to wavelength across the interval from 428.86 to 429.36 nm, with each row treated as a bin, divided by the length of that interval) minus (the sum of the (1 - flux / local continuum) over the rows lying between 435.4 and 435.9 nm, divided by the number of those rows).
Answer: 0.2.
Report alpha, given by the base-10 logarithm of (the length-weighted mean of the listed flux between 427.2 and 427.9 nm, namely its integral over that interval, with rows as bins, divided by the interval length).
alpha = 0.80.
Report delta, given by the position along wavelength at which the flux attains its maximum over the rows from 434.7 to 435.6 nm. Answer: 434.979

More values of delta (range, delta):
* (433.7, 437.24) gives 436.383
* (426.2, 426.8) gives 426.548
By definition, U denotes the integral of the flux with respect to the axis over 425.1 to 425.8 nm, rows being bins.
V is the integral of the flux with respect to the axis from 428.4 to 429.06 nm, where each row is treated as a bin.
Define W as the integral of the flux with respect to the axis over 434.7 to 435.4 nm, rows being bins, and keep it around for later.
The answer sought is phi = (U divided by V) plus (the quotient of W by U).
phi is 2.2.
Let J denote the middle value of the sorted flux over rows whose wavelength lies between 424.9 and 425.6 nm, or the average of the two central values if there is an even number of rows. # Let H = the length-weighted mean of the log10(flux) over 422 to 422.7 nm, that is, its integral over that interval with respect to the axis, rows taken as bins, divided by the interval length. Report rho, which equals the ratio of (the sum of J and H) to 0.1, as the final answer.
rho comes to 72.1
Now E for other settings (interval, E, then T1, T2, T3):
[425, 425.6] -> 16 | 3.9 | 6.4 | 6.42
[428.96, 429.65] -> 10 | 3.9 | 5.7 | 5.65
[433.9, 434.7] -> 7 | 4.7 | 5.9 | 5.89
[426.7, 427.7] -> 0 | 6.2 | 6.1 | 6.15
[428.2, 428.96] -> 9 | 4.5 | 6.0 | 5.98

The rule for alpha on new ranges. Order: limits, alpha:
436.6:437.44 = 0.86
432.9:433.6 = 0.86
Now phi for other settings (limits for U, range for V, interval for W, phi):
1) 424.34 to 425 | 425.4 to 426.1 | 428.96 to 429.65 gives 1.8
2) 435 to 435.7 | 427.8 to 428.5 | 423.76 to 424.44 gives 2.0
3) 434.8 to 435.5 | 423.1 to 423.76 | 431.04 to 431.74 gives 2.0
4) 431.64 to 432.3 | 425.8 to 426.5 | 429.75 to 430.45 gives 1.8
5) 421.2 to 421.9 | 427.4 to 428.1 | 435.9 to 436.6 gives 2.3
